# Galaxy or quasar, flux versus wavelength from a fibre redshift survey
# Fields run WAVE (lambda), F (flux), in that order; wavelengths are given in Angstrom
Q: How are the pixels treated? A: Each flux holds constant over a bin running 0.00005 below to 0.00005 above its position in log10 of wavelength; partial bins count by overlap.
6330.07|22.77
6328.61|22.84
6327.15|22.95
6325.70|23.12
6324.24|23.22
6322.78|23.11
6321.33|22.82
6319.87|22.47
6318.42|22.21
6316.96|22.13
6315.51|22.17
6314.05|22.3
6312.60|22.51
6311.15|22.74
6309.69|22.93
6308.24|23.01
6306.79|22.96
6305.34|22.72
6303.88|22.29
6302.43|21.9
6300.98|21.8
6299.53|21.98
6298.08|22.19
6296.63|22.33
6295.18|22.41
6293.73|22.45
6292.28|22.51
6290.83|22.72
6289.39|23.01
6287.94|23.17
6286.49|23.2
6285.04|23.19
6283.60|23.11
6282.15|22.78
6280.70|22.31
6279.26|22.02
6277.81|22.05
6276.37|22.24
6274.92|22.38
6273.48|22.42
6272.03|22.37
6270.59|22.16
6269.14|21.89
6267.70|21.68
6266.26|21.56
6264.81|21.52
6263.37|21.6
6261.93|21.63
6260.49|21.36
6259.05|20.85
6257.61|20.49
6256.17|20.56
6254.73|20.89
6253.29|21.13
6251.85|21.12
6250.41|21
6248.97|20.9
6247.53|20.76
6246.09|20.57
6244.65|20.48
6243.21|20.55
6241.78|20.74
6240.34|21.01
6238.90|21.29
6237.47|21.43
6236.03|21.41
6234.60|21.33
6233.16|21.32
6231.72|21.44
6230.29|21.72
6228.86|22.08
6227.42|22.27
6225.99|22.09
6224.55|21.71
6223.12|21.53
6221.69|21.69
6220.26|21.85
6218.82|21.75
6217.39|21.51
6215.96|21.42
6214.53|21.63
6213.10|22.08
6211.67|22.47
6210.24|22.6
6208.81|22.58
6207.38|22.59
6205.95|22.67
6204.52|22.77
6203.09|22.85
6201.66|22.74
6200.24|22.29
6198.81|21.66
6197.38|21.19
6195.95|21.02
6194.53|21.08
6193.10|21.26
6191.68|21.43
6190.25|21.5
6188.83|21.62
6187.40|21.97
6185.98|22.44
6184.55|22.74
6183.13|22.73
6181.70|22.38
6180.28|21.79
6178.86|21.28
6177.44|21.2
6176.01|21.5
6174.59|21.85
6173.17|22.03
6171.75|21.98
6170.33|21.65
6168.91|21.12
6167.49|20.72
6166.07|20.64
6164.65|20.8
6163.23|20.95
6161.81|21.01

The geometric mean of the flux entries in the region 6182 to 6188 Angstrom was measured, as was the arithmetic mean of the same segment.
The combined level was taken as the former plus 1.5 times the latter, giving 56.2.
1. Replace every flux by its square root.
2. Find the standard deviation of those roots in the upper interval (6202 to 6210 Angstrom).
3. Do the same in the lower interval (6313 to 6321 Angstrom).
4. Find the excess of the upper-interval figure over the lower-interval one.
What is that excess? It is -0.002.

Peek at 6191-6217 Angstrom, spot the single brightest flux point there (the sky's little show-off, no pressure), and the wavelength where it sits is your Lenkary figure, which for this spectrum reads 6203.09 Angstrom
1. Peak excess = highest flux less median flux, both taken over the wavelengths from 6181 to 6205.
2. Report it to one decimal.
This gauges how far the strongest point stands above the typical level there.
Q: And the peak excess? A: 0.9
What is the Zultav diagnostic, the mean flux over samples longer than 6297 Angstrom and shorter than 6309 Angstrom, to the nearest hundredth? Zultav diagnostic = 22.36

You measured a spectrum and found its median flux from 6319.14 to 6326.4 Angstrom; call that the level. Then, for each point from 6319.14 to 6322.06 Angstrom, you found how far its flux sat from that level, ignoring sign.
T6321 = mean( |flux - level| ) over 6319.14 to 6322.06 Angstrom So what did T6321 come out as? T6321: 0.5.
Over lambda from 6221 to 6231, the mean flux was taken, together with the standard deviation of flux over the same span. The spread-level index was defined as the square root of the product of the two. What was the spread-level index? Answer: 2.4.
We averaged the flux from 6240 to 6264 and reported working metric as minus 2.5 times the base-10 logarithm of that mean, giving -3.30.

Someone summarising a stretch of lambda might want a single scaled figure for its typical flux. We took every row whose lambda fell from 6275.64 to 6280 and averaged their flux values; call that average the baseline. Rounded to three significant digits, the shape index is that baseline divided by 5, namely 4.42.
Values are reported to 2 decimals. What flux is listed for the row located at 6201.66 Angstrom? 22.74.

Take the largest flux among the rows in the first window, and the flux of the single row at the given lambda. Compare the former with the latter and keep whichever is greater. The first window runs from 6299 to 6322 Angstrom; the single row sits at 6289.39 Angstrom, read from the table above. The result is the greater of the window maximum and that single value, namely 23.0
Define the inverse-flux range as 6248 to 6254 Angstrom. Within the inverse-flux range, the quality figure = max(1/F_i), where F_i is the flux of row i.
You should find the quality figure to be 0.0478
